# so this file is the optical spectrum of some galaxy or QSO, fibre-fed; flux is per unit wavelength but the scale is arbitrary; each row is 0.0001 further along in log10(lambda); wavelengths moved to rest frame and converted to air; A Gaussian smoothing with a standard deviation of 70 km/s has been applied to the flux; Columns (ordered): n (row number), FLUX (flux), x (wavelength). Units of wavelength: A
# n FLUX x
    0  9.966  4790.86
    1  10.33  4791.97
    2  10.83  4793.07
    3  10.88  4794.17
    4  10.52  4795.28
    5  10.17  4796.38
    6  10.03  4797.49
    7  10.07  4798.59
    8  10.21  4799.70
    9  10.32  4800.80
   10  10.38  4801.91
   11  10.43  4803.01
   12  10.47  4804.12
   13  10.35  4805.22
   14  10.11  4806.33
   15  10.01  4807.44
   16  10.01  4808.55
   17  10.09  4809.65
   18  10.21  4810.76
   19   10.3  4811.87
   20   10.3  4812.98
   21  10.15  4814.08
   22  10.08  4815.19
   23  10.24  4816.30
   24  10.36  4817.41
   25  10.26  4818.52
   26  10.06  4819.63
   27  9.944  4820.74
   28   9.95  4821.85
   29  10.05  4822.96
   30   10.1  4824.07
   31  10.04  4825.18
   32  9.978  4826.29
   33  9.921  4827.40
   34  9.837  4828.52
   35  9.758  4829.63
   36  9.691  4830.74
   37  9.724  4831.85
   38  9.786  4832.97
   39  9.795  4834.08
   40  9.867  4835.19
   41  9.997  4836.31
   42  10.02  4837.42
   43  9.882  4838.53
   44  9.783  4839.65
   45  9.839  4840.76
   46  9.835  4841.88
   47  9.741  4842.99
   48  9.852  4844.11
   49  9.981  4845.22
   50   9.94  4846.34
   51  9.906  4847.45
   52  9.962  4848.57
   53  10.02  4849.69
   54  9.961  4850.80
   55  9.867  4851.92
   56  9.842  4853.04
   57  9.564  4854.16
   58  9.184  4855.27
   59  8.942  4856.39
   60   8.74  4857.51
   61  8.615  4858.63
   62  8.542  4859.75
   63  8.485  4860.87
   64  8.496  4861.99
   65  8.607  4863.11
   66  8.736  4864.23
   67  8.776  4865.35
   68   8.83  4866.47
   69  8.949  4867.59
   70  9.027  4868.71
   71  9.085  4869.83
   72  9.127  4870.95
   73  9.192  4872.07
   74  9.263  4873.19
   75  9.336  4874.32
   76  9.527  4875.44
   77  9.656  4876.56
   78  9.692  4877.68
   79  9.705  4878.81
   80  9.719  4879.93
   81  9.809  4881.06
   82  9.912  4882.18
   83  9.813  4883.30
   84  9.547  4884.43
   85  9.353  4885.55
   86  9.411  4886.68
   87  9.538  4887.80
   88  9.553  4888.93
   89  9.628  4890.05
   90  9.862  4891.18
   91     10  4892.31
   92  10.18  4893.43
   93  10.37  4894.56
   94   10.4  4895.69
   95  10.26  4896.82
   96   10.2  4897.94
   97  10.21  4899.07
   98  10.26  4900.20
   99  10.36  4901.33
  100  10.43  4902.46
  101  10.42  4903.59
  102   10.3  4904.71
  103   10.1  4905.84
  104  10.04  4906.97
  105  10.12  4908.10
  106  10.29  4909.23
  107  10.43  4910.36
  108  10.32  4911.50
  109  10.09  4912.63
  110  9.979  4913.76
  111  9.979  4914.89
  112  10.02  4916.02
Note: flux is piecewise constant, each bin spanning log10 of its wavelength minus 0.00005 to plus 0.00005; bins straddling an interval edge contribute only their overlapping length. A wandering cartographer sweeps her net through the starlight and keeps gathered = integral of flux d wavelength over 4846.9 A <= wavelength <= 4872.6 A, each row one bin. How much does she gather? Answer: 235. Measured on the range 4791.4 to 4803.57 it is 126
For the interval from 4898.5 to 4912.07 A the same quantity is 139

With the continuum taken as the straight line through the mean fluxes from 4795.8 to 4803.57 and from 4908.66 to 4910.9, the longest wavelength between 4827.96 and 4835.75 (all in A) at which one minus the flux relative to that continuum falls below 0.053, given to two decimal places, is 4835.19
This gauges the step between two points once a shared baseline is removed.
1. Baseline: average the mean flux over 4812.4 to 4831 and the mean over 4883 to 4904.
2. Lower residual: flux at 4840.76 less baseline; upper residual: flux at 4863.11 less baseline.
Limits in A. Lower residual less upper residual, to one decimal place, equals 1.2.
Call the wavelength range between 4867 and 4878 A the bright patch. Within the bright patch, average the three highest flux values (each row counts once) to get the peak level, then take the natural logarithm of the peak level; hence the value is 2.26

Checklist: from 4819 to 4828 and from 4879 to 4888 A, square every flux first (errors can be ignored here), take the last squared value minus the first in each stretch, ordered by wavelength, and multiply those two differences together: 10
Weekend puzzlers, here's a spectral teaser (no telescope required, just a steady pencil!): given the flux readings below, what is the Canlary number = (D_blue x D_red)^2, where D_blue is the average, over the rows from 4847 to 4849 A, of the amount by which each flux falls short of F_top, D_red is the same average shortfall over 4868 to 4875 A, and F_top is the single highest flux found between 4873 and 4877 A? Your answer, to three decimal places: 0.018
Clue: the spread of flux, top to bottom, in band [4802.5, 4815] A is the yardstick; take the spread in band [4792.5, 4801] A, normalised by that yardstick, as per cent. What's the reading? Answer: 185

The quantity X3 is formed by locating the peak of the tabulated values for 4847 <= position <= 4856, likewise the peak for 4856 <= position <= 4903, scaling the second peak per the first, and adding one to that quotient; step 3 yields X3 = 2.04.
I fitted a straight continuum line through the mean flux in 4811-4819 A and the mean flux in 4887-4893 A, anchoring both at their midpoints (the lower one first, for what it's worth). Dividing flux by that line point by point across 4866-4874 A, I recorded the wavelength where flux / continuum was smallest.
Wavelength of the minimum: 4866.47 A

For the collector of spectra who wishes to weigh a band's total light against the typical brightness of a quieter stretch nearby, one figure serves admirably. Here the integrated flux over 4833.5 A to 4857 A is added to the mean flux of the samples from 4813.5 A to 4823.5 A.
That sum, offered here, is 240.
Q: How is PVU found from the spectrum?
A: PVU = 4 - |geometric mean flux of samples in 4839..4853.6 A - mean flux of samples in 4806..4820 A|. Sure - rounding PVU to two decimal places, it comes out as 3.72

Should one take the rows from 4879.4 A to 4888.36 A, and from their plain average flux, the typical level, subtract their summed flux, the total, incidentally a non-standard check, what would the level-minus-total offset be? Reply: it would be -67.5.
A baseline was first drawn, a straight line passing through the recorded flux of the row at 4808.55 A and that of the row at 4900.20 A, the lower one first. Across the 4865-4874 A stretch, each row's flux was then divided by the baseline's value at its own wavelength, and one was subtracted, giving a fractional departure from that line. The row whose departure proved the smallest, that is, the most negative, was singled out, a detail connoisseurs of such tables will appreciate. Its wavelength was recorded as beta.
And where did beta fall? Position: 4865.35 A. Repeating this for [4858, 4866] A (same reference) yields 4860.87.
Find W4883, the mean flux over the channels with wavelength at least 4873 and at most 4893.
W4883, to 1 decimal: 9.6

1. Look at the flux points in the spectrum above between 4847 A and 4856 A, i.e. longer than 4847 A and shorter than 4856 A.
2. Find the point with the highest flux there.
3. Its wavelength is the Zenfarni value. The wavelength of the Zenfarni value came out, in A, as 4849.69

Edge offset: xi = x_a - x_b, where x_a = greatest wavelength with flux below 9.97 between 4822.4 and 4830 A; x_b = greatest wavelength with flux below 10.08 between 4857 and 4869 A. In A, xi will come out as -39.1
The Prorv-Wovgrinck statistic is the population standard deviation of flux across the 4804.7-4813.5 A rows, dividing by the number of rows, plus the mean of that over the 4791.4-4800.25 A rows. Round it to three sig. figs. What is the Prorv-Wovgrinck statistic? 10.5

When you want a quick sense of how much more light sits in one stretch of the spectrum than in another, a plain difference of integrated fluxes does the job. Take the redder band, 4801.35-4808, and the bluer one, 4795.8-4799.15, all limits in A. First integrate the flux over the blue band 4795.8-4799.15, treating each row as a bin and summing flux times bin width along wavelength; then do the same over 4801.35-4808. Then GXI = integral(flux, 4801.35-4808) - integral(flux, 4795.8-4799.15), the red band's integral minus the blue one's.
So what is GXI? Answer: 35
